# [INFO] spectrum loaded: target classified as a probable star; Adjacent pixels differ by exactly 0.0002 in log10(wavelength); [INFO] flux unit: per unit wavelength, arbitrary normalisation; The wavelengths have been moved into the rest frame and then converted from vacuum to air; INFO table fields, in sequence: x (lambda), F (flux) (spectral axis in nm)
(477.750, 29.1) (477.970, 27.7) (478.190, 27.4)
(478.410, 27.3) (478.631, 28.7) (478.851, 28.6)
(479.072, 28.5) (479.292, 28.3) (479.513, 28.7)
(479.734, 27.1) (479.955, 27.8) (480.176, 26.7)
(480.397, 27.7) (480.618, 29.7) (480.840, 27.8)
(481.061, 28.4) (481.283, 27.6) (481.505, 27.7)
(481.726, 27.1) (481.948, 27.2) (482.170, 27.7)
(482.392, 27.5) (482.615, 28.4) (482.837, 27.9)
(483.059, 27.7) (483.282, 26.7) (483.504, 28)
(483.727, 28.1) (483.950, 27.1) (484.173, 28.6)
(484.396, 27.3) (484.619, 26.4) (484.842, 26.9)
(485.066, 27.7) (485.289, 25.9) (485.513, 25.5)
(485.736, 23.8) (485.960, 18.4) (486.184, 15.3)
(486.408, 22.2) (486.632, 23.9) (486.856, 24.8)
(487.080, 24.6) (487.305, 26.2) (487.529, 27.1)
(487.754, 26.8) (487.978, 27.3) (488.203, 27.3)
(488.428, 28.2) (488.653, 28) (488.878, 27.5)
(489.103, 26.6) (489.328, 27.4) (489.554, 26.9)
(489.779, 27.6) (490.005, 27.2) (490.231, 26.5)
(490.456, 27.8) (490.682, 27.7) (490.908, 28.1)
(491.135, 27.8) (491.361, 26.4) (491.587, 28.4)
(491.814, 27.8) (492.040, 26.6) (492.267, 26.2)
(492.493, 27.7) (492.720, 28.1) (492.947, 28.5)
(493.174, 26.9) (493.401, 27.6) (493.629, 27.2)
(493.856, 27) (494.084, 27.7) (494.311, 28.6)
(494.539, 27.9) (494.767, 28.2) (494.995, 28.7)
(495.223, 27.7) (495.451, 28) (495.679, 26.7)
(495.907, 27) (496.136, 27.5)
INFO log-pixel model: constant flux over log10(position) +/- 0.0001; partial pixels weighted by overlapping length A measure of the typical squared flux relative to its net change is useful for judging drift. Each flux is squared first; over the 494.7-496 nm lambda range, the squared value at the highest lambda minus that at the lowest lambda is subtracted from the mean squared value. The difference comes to 835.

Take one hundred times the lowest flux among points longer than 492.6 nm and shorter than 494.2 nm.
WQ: 2690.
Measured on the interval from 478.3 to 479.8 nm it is 2710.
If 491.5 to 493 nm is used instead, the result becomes 2620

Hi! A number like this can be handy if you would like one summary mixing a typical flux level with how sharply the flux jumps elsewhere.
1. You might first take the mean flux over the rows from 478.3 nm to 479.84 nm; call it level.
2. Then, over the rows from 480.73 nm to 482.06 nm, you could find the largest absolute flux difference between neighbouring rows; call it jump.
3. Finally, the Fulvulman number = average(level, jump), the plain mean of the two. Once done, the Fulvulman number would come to 14.49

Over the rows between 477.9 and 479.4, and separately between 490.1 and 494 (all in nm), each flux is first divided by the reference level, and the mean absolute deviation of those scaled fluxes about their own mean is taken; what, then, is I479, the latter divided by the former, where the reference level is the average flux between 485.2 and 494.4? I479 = 1.2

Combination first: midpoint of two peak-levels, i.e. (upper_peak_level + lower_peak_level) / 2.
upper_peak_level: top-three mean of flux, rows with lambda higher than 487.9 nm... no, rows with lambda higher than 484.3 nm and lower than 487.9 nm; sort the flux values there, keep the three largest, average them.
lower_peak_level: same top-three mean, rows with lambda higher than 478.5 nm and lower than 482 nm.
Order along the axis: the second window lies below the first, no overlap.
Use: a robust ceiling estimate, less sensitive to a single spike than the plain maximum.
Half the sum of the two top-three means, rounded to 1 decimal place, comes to 28.2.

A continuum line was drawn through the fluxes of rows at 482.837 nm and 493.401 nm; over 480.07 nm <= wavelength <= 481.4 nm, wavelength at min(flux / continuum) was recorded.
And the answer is 480.176 nm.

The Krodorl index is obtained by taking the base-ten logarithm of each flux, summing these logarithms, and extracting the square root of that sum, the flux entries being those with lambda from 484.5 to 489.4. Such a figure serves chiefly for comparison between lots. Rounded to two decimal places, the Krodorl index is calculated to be 5.55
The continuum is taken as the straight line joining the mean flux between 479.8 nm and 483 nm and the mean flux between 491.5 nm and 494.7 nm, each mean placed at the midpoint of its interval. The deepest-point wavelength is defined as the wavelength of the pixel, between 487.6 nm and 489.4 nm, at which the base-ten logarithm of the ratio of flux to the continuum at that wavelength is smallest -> 489.103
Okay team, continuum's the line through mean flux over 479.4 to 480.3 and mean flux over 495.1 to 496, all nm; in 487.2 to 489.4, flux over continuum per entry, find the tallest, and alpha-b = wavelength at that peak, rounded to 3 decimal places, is 488.428 nm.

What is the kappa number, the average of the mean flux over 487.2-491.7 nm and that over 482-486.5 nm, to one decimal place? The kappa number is 26.6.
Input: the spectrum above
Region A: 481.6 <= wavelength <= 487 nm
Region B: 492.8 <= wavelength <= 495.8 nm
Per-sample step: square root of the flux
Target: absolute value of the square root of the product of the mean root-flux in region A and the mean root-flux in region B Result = 5.17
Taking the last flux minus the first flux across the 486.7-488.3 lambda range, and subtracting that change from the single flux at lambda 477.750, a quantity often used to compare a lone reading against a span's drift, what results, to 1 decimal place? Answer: 26.6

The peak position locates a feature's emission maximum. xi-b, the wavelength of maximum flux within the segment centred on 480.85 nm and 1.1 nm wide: 480.618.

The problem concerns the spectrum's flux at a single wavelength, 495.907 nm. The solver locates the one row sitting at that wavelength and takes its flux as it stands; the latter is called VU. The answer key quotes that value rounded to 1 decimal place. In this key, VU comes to 27.0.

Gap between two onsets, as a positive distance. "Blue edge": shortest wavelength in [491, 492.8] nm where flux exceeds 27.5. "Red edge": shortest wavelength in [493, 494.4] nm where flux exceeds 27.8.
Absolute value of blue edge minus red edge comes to 3.18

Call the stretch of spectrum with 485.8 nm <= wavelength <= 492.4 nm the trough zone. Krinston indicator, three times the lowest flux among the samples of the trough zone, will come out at 46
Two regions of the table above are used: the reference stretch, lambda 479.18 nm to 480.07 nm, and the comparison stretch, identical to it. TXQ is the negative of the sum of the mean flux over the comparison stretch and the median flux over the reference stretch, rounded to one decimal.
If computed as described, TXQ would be -56.0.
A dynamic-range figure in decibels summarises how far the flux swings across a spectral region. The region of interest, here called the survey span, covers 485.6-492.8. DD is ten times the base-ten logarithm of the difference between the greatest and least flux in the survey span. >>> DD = 11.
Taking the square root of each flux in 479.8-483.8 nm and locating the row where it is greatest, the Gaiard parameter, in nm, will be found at 480.618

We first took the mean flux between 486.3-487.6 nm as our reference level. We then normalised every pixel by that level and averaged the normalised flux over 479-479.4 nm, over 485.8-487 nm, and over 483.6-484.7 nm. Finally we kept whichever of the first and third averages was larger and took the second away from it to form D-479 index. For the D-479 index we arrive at 0.30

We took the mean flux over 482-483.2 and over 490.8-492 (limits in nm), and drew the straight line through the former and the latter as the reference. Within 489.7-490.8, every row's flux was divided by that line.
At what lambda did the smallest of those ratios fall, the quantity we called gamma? 490.231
